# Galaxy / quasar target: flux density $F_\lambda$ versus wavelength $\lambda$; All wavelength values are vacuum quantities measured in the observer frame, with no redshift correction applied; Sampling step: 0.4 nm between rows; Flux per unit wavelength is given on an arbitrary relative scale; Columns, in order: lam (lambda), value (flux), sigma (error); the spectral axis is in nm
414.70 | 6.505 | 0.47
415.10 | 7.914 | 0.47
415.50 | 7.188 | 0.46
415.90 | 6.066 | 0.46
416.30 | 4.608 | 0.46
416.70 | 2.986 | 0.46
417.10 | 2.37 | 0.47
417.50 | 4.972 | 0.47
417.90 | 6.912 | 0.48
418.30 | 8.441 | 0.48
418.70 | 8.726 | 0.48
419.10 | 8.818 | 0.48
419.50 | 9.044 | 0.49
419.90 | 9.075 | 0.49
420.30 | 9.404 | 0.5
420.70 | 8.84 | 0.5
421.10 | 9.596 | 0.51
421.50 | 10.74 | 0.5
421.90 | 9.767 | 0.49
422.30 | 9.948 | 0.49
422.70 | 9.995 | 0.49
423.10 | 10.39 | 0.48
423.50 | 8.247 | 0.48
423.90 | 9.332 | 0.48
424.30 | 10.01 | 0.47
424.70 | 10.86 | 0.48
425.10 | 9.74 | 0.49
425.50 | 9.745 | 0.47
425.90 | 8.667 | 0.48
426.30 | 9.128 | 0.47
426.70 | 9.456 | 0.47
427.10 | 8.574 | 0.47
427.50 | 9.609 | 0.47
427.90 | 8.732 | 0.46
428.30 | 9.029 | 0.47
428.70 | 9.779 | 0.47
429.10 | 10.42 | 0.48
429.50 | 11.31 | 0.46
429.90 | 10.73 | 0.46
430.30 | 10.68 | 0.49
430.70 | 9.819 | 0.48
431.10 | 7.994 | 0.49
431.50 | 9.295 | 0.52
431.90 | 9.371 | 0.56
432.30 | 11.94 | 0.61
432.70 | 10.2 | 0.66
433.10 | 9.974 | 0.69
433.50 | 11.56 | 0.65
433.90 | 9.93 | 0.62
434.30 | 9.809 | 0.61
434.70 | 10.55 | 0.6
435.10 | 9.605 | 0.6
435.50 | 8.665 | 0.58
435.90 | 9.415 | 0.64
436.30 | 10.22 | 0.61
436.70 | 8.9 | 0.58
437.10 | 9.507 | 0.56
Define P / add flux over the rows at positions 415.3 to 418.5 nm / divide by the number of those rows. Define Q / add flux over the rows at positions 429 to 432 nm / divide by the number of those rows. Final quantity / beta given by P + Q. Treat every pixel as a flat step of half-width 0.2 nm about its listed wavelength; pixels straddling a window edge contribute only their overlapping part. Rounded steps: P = 5.4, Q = 10.0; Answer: 15.4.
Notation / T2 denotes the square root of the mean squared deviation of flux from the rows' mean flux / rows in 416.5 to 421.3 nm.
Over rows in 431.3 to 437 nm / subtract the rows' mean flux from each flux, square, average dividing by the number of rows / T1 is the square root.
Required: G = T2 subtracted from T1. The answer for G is -1.6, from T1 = 0.89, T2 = 2.45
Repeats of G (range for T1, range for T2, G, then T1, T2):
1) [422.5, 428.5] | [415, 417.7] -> -1.2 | 0.70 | 1.90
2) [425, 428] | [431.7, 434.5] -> -0.4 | 0.46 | 0.89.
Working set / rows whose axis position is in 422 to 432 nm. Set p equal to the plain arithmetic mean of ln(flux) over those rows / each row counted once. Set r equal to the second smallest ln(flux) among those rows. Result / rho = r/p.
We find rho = 0.933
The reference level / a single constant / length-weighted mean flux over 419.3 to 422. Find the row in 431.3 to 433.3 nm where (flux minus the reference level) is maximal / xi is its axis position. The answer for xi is 432.30 nm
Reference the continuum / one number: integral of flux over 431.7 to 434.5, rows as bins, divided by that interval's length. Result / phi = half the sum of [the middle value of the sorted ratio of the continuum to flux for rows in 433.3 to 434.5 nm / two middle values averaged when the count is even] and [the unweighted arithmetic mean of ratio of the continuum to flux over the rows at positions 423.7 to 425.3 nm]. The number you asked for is 1.05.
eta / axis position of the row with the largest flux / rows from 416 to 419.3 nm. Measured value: 419.10 nm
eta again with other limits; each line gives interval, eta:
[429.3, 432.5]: 432.30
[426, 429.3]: 429.10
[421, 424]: 421.50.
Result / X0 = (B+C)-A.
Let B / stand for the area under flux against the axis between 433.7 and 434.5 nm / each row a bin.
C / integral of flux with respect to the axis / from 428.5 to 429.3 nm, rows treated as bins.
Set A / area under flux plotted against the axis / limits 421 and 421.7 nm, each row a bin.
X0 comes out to 8.8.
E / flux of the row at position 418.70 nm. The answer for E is 8.726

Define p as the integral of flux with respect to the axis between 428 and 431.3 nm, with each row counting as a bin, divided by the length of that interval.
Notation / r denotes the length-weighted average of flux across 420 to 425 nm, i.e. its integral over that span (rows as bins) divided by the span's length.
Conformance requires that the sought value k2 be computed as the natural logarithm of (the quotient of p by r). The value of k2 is 0.0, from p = 9.9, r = 9.7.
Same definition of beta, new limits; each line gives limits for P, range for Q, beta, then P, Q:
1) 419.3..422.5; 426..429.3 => 18.9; 9.6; 9.3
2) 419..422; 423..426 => 19.0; 9.4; 9.6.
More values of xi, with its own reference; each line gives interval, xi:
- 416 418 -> 417.90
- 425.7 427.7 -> 427.50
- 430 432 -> 430.30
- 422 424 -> 423.10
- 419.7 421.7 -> 421.50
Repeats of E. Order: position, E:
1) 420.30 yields 9.404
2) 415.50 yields 7.188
